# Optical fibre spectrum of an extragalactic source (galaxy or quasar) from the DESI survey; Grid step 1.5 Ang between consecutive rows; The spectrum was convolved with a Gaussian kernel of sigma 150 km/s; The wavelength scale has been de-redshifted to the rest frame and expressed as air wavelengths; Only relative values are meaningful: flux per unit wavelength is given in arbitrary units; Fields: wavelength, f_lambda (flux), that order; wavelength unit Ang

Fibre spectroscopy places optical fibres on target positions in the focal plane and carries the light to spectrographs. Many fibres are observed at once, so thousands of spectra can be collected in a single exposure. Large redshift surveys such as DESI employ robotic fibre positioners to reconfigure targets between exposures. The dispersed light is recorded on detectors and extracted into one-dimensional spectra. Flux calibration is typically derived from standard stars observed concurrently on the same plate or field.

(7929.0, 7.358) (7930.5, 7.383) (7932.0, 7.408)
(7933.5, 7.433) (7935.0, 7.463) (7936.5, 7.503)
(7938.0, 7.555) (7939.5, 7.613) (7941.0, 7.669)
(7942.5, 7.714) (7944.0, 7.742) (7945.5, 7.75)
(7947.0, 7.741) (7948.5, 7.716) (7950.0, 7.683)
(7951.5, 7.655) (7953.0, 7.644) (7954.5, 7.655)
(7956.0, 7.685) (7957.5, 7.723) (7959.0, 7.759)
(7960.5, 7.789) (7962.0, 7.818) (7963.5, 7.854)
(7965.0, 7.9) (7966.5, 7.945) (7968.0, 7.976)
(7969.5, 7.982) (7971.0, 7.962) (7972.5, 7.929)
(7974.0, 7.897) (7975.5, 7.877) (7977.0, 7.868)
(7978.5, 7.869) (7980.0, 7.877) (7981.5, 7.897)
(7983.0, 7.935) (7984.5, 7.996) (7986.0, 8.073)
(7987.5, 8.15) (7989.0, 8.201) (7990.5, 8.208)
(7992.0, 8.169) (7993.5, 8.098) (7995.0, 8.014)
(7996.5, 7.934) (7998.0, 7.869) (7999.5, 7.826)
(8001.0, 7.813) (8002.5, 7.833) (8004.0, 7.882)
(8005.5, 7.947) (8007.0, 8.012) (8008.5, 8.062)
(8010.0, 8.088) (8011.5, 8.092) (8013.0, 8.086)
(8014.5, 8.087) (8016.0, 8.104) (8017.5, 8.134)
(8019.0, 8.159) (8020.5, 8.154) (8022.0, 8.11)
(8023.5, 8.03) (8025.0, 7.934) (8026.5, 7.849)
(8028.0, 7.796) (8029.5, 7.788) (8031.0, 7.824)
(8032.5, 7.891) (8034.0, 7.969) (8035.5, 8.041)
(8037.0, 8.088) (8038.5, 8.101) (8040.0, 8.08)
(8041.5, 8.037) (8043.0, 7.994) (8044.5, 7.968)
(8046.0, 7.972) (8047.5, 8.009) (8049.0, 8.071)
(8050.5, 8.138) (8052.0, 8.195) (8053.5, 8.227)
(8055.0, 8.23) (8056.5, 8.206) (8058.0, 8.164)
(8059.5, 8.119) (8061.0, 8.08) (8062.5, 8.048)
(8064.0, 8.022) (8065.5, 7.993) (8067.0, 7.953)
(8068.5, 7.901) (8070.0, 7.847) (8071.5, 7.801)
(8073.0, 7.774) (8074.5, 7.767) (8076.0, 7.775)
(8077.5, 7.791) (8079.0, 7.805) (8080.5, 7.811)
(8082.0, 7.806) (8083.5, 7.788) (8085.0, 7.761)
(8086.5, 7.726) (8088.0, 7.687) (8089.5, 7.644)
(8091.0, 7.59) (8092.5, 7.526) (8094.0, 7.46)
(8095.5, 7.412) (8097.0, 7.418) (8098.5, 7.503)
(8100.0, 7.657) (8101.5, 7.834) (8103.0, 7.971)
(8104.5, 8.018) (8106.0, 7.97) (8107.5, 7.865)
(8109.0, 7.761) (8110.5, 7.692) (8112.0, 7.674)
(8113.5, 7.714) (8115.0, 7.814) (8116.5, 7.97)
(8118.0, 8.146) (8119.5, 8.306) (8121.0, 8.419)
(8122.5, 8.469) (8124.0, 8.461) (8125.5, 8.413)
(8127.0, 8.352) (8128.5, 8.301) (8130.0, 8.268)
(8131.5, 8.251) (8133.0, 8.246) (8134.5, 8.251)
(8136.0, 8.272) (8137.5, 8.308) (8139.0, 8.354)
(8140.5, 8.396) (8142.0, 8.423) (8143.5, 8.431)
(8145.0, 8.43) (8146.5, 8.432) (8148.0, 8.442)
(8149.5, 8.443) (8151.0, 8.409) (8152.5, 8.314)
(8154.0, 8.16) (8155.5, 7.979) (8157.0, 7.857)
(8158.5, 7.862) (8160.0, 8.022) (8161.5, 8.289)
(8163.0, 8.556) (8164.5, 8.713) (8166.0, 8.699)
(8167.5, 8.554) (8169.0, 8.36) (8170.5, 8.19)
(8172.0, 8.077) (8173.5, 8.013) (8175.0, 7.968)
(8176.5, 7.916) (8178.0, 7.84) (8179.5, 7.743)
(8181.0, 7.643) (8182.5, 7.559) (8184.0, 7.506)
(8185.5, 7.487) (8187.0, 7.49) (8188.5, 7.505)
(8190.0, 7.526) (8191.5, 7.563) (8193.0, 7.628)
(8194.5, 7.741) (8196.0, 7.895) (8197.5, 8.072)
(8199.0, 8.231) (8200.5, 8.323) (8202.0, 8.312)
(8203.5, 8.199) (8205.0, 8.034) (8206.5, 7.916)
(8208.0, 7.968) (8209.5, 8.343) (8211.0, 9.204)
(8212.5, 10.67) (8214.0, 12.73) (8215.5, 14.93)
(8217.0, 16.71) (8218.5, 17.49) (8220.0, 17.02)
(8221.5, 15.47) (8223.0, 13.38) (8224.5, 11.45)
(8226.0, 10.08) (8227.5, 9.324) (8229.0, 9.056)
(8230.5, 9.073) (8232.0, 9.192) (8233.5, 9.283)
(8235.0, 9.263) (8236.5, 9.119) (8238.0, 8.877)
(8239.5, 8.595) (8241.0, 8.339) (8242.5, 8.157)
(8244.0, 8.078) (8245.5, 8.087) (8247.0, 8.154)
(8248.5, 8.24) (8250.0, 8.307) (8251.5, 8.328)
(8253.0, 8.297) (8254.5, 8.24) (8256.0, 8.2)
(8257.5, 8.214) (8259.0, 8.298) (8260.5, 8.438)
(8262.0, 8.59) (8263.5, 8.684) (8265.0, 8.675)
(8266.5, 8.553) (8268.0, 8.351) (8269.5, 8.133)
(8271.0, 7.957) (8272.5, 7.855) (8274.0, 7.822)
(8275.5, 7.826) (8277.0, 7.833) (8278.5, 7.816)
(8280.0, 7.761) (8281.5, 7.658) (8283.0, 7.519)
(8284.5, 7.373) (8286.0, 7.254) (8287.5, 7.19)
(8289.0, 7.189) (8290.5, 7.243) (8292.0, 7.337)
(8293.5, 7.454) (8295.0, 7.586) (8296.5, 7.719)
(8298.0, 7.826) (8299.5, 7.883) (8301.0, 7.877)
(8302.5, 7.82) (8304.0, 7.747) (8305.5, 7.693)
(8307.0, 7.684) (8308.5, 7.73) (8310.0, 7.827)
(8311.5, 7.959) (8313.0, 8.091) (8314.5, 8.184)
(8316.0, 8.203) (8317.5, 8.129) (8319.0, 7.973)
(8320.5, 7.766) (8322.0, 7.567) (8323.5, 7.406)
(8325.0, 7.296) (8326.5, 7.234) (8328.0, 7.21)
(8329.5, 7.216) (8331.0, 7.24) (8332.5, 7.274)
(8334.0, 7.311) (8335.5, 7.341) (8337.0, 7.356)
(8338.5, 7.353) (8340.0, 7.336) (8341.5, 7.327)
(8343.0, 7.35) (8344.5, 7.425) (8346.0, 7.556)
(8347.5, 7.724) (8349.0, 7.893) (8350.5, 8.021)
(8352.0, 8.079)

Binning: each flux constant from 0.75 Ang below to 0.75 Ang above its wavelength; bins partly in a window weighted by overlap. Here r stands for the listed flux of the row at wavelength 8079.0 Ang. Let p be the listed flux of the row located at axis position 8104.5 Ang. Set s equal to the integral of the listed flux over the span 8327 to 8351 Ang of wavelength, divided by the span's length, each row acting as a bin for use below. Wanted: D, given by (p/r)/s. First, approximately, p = 8.018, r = 7.805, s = 7.4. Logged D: 0.138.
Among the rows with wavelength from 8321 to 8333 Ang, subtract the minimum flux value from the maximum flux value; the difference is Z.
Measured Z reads 0.36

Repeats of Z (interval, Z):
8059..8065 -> 0.10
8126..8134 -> 0.11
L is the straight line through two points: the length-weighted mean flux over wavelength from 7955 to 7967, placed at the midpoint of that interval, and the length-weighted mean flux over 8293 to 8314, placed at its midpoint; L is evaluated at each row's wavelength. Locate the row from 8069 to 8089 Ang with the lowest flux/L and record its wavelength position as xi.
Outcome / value 8088.0 Ang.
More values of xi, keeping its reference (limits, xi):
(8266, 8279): 8278.5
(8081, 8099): 8095.5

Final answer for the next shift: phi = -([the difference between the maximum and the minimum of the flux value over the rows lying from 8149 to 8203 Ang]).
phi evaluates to -1.23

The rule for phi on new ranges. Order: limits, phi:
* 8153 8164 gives -0.70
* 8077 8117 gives -0.61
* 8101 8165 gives -1.04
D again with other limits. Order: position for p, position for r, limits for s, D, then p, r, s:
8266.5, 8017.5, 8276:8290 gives 0.140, 8.553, 8.134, 7.5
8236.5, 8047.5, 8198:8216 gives 0.122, 9.119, 8.009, 9.3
